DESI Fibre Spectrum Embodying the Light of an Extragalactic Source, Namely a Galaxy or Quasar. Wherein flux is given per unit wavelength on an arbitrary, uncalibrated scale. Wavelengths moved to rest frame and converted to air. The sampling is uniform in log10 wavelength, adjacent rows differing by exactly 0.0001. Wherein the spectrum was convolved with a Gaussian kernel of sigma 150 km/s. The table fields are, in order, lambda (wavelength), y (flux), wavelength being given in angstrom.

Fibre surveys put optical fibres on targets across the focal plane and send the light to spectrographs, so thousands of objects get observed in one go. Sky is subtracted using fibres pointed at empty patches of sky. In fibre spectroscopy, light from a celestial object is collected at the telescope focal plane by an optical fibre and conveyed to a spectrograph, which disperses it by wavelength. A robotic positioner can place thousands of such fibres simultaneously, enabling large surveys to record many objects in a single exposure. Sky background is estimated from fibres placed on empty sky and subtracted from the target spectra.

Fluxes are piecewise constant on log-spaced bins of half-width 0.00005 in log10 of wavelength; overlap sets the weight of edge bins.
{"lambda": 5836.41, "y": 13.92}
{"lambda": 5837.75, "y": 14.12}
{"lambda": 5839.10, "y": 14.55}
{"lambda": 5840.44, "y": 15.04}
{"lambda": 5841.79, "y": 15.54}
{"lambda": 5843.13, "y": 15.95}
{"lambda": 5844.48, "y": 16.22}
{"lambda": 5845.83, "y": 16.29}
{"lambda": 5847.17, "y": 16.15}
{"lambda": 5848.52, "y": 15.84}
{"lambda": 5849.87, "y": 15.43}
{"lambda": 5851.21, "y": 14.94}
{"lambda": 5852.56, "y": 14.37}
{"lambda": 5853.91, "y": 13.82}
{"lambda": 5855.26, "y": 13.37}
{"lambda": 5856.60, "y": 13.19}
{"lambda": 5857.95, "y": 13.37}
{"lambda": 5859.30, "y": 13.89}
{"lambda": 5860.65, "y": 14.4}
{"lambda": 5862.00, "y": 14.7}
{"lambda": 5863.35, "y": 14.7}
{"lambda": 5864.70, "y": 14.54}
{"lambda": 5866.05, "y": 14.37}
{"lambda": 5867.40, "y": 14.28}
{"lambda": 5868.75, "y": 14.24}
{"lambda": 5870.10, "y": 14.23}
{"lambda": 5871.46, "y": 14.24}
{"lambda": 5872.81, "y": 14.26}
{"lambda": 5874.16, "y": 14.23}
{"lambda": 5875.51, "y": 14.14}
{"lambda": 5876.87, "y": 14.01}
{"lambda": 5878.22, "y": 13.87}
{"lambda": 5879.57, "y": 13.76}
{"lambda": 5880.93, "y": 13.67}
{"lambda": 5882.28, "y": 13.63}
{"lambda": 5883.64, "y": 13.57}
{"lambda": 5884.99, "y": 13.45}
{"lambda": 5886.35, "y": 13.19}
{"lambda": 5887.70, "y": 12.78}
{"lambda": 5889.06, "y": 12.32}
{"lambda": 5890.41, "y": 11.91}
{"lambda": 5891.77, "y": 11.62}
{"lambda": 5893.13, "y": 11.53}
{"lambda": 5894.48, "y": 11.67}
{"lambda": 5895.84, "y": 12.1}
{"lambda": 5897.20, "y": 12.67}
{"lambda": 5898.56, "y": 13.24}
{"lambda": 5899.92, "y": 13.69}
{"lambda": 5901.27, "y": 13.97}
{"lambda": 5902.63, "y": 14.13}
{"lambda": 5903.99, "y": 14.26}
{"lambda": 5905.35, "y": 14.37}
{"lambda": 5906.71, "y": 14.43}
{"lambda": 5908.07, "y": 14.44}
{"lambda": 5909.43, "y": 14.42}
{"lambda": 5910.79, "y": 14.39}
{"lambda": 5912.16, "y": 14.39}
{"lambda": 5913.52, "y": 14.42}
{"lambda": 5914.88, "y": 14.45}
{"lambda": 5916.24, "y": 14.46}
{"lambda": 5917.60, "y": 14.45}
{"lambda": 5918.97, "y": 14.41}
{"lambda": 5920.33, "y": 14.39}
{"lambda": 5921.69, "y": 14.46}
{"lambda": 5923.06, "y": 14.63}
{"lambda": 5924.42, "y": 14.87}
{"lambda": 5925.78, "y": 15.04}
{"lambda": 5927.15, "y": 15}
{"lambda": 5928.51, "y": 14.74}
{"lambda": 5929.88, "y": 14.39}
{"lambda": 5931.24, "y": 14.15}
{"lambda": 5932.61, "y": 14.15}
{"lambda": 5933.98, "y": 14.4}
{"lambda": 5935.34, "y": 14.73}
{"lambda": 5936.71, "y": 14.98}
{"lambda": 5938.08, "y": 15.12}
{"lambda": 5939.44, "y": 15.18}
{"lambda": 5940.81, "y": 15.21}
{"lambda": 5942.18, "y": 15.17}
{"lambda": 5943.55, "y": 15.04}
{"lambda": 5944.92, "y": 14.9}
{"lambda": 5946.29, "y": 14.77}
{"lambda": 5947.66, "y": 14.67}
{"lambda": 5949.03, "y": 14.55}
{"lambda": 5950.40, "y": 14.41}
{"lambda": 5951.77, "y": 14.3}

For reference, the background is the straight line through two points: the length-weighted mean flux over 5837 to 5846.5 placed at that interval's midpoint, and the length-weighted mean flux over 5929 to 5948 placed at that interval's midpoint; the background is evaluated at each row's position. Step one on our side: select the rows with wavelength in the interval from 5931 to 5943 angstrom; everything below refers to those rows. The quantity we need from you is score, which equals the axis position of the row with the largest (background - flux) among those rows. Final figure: 5931.24 angstrom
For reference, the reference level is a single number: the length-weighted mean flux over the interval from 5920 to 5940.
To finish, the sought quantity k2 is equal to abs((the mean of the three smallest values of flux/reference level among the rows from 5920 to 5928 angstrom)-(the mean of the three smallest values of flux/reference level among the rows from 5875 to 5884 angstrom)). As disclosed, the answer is 0.06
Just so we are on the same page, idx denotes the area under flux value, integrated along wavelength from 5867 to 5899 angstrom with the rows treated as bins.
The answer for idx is 424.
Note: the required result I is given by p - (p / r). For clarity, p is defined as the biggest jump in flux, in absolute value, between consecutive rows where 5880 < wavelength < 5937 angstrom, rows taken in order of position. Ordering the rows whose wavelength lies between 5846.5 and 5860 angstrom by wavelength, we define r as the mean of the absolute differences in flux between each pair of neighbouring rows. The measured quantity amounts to -0.8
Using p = 0.57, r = 0.41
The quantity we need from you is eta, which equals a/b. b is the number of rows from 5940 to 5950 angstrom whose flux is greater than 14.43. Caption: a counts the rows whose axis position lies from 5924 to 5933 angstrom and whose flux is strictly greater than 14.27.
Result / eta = 0.7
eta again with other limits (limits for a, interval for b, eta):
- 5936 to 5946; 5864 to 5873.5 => 7.0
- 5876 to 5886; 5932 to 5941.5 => 0.0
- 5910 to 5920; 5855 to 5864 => 3.5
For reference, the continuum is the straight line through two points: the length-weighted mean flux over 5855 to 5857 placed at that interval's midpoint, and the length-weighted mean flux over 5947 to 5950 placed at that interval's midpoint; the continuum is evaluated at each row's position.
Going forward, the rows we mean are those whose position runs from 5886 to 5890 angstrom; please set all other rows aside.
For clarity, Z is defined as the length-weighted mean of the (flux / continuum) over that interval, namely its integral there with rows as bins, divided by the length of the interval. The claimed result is 0.92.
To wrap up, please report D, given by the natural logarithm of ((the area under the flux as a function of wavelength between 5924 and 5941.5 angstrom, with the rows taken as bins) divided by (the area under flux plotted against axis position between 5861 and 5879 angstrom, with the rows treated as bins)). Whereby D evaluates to 0.00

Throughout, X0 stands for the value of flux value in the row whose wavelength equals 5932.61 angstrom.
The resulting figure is 14.15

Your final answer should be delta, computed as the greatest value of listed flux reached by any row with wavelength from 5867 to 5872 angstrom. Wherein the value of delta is 14.28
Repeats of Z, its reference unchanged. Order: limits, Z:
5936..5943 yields 1.05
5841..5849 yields 1.21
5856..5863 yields 1.04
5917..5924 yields 1.02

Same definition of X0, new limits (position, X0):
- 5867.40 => 14.28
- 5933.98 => 14.4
